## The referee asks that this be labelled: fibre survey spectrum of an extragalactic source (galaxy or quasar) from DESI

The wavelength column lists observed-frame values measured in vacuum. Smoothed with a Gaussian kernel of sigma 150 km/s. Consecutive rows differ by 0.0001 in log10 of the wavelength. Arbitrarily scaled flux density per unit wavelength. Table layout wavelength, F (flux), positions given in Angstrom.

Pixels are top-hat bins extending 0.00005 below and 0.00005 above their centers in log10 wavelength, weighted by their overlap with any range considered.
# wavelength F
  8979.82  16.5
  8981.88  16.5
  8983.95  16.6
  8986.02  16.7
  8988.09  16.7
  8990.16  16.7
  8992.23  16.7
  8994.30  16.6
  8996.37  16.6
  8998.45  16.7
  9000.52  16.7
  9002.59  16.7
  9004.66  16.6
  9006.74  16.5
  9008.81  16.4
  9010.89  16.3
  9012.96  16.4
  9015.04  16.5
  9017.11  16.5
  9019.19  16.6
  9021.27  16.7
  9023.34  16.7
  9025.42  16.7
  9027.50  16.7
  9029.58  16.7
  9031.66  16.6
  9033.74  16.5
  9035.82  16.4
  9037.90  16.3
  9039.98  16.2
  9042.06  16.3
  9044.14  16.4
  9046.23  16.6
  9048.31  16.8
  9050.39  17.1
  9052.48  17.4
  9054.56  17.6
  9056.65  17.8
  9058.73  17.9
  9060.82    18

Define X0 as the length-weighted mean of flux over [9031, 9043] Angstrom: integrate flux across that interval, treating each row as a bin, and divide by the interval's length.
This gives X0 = 16.4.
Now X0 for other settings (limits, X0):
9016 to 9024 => 16.6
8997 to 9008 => 16.6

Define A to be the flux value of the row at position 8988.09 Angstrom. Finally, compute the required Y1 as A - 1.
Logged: 15.7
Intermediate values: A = 16.7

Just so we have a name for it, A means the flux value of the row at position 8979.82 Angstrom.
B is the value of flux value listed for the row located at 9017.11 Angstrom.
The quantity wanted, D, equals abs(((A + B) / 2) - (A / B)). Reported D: 15.5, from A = 16.5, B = 16.5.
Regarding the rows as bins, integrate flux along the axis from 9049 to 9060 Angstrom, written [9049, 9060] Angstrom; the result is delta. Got 193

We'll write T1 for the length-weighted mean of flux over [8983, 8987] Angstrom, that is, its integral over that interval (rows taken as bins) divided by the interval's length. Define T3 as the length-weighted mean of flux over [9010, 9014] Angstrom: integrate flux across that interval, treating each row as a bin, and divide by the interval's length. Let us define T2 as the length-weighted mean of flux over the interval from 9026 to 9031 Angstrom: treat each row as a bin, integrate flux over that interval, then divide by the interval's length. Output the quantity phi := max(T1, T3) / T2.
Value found 1.00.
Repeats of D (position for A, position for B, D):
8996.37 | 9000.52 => 15.7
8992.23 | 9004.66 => 15.6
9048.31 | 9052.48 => 16.1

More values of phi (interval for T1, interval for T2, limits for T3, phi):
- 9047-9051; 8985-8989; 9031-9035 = 1.01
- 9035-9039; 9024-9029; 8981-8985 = 0.99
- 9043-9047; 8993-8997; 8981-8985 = 1.00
